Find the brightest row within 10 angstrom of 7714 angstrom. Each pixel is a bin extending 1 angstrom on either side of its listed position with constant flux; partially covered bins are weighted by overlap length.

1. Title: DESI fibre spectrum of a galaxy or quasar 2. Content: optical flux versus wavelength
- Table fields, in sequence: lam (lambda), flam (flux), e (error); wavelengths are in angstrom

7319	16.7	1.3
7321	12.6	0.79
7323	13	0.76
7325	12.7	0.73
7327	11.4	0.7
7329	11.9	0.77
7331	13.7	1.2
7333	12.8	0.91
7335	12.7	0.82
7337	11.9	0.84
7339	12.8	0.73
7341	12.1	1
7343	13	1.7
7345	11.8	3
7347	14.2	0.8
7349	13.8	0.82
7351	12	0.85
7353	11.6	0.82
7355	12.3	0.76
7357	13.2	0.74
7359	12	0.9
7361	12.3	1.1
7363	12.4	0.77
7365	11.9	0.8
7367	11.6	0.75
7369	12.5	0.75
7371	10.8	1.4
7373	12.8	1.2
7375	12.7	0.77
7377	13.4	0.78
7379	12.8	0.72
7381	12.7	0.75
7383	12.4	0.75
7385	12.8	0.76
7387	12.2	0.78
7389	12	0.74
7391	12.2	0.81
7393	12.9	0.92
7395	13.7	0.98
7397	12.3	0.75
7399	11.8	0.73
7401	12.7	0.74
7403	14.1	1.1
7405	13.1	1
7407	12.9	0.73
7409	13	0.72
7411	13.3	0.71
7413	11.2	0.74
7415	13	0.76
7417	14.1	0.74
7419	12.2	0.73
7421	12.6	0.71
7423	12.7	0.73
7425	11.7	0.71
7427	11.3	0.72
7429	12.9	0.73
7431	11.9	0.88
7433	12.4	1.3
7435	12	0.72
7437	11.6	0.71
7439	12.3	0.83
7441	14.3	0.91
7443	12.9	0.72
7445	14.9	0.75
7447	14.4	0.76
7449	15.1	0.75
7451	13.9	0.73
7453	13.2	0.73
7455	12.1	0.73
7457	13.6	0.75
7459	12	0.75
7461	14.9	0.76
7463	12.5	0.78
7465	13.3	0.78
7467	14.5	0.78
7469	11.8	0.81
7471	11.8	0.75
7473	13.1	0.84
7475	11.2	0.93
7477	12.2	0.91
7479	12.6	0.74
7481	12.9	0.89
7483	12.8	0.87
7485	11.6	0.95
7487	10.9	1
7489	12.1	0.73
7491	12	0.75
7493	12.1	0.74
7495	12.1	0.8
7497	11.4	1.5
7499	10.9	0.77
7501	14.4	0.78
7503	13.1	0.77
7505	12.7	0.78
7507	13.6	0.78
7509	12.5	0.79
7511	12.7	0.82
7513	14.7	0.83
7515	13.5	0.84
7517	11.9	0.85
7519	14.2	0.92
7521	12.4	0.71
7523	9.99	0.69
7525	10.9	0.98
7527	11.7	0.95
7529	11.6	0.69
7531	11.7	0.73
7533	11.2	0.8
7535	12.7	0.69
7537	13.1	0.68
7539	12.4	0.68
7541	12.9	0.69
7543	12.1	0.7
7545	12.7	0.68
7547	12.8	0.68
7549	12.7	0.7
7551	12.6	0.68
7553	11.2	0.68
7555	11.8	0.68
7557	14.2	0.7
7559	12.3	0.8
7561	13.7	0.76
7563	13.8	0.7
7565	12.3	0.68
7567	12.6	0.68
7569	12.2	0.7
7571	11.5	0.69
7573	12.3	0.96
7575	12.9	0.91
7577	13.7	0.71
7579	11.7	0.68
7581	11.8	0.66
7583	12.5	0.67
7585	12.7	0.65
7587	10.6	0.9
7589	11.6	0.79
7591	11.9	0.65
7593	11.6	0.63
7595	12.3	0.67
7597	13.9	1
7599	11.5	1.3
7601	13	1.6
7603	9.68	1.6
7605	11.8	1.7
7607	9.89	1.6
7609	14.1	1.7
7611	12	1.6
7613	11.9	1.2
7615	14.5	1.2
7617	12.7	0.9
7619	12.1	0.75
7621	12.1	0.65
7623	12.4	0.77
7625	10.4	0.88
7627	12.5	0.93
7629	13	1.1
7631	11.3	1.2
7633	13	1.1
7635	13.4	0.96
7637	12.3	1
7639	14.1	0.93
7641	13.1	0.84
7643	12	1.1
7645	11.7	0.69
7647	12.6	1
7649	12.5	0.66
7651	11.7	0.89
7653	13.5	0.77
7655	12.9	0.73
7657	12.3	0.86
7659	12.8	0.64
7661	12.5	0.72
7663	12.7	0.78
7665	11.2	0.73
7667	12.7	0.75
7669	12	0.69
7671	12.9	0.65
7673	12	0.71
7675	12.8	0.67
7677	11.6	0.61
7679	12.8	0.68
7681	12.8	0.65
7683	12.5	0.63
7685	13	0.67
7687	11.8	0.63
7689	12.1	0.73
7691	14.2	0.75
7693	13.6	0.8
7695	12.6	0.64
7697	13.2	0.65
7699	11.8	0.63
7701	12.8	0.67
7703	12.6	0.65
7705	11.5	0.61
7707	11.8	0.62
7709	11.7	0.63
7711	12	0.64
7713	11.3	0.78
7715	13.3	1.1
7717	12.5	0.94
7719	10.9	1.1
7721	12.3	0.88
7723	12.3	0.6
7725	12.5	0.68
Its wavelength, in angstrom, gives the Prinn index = 7715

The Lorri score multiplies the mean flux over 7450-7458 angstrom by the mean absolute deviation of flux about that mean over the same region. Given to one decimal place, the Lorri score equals 7.3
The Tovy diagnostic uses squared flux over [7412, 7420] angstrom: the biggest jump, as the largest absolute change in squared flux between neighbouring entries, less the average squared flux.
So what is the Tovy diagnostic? -111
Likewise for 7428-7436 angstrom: -127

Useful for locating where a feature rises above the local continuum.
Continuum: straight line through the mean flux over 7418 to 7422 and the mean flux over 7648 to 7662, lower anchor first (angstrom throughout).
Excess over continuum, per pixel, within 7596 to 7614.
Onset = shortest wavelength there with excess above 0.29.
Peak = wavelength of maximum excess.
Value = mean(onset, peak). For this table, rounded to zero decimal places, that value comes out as 7603 angstrom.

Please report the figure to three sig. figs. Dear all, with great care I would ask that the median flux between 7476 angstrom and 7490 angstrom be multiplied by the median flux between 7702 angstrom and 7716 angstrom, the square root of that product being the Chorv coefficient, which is 12.0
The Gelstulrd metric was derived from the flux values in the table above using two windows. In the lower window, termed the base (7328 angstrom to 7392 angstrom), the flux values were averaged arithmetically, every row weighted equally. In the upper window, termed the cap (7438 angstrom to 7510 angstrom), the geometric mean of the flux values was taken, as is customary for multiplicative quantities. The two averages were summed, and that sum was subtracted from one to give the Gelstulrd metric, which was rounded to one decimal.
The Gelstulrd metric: -24.3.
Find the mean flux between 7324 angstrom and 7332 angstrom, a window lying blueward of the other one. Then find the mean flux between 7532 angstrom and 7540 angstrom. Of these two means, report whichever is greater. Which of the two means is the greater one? 12.4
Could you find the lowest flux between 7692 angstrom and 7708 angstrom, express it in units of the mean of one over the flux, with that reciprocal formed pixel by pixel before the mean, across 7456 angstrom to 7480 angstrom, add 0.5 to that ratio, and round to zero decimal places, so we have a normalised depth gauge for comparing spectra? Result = 147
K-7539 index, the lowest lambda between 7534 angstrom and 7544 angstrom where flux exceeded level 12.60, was 7535 angstrom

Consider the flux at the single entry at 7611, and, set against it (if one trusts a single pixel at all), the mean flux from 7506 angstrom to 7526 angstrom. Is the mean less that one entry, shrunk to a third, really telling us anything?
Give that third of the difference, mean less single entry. 0.21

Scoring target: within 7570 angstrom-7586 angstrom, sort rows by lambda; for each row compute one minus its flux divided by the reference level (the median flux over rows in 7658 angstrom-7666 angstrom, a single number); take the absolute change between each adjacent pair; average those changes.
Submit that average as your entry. 0.059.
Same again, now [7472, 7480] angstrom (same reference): 0.087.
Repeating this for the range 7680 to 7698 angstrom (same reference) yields 0.065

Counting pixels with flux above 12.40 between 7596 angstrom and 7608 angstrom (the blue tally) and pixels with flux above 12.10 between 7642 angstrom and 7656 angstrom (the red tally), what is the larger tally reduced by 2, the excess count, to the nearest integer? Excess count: 2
